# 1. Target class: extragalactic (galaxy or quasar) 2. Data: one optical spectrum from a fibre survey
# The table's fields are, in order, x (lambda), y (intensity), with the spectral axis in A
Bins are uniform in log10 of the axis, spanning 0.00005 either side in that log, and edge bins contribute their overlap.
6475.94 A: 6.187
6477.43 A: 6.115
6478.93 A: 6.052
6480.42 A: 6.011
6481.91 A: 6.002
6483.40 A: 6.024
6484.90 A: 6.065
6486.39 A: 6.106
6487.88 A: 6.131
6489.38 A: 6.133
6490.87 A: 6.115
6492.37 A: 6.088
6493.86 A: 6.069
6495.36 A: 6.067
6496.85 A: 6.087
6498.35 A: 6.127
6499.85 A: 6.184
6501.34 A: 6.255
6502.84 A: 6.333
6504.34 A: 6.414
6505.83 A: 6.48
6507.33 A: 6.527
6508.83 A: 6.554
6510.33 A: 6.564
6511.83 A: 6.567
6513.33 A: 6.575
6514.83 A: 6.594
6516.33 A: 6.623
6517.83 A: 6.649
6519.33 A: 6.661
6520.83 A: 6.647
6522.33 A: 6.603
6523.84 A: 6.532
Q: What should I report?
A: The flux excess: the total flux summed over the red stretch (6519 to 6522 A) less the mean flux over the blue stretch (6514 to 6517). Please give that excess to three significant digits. 6.70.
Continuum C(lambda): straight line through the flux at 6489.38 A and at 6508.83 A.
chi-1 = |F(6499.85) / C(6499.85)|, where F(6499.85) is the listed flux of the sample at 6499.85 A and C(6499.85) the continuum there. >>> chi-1 0.97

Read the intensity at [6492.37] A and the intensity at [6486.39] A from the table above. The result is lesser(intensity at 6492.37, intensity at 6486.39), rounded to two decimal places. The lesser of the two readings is 6.09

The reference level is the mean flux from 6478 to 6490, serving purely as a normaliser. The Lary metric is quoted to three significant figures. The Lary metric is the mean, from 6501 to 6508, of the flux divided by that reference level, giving 1.06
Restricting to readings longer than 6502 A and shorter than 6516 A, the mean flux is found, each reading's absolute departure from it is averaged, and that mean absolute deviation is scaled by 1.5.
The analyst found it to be 0.10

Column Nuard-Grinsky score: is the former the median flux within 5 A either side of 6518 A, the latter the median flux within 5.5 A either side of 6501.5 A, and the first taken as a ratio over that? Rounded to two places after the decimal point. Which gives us 1.06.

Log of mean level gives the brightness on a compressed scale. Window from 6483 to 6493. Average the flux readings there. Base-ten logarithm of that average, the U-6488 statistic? 0.785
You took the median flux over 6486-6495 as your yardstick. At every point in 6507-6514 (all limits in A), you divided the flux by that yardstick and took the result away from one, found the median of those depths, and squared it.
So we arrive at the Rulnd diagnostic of 0.0055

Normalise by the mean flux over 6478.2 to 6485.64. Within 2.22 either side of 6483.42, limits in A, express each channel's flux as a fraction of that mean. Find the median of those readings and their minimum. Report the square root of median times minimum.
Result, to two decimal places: 1.00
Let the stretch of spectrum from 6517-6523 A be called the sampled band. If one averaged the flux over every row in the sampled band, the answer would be 6.6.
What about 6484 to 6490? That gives 6.1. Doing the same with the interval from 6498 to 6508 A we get 6.3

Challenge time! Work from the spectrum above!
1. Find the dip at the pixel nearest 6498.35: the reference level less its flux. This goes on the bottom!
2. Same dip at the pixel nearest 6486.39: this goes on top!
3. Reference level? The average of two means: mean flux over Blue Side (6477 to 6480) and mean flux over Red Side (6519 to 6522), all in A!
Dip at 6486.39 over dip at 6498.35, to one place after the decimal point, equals 1.1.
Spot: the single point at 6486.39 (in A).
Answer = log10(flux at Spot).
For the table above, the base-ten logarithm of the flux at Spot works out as 0.786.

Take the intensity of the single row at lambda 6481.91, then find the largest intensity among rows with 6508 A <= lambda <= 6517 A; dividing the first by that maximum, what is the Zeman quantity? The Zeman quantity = 0.906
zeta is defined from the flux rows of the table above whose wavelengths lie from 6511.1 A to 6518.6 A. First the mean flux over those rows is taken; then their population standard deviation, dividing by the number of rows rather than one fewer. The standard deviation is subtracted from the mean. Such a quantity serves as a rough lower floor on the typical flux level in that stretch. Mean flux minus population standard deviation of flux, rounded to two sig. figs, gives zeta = 6.6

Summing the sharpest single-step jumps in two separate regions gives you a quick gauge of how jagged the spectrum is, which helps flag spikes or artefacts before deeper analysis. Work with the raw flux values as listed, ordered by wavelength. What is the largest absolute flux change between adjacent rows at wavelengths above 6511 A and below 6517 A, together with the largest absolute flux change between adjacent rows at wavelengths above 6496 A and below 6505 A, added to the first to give 0.11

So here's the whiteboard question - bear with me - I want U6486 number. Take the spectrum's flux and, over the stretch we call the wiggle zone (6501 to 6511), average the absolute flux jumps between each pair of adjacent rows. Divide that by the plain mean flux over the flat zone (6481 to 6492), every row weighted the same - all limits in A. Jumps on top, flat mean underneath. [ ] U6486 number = 0.0085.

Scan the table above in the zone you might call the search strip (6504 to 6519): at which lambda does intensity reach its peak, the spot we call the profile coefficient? 6517.83 A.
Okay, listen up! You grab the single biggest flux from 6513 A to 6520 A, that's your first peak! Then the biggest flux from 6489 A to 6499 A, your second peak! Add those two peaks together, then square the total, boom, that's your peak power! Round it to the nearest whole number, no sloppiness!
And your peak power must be 164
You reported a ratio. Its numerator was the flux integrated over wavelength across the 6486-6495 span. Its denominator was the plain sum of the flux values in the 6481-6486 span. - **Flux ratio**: 3.0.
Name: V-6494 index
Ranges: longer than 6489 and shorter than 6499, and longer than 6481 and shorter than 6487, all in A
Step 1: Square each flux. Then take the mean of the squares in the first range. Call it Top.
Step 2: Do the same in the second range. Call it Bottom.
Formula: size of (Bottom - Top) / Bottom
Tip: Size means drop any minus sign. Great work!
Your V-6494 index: 0.016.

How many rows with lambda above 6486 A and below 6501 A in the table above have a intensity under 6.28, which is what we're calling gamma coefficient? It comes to 10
